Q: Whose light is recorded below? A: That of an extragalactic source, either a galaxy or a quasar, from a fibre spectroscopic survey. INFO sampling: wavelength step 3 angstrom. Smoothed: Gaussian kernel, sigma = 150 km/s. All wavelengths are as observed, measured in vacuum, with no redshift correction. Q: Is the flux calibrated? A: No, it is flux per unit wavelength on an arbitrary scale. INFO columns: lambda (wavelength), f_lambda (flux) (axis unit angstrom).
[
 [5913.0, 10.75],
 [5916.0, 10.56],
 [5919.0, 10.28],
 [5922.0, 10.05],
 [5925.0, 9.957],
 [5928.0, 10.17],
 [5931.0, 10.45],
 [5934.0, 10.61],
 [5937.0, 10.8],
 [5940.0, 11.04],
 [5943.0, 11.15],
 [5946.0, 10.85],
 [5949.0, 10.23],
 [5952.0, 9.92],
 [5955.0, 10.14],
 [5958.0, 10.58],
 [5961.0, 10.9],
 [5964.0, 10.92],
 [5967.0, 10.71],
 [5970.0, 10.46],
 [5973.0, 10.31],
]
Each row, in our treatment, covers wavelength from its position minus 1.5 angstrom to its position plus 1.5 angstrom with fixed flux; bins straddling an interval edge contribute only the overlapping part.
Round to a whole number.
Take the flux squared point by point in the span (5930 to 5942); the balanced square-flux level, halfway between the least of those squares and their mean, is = 112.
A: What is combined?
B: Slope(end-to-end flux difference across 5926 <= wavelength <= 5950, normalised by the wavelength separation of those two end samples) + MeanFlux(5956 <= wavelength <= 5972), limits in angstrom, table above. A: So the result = 10.7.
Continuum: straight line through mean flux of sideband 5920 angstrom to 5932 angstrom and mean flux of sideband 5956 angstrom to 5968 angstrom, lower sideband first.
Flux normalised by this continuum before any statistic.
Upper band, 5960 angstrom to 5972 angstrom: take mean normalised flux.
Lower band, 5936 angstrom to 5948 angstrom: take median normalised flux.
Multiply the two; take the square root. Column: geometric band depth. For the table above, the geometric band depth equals 1.02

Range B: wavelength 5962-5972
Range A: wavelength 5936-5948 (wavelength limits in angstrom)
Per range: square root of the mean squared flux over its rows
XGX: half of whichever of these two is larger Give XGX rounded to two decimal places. 5.48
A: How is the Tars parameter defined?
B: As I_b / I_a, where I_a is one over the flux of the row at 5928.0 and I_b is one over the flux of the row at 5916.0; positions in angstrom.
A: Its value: 0.96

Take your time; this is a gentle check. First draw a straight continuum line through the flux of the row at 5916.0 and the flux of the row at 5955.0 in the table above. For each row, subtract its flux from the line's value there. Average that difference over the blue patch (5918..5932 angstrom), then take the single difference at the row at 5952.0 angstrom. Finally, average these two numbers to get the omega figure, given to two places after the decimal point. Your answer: 0.27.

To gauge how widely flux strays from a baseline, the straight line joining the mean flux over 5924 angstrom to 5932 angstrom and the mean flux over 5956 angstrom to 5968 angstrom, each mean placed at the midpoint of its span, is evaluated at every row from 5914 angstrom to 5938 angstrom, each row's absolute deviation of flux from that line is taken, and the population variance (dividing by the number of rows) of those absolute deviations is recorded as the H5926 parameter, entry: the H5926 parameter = 0.031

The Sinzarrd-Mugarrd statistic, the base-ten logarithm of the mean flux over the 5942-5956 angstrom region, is 1.02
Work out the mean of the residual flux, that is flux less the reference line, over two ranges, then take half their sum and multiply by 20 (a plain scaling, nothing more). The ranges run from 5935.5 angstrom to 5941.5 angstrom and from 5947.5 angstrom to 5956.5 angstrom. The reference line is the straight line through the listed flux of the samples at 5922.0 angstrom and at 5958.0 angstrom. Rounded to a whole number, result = 2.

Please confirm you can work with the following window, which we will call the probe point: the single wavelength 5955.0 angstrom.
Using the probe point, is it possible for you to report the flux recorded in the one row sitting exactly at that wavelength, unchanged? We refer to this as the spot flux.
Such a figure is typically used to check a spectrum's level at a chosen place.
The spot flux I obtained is 10.14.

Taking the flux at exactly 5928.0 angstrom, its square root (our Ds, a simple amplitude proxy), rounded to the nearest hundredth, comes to 3.19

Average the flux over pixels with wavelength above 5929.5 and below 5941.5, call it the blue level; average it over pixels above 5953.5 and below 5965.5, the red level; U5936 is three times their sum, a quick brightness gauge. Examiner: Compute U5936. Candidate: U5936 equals 64.1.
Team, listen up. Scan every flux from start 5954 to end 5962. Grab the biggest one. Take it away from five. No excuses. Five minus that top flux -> -5.90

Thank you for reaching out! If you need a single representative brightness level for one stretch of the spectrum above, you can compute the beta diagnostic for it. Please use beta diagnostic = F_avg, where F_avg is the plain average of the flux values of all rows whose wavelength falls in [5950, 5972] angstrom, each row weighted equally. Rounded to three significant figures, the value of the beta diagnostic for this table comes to 10.5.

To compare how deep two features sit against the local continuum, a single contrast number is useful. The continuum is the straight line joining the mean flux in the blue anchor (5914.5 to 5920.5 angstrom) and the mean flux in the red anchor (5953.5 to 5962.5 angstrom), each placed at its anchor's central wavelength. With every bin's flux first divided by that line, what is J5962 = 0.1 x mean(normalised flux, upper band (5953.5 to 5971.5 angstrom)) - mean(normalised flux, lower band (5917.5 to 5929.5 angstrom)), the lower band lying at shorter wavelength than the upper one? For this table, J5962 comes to -0.868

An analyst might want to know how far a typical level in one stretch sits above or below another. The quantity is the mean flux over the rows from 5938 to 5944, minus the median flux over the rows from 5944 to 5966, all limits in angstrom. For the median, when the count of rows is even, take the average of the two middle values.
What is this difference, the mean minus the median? 0.5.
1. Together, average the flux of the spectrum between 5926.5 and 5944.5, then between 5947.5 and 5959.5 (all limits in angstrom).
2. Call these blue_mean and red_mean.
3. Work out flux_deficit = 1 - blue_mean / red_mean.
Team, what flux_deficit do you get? -0.05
